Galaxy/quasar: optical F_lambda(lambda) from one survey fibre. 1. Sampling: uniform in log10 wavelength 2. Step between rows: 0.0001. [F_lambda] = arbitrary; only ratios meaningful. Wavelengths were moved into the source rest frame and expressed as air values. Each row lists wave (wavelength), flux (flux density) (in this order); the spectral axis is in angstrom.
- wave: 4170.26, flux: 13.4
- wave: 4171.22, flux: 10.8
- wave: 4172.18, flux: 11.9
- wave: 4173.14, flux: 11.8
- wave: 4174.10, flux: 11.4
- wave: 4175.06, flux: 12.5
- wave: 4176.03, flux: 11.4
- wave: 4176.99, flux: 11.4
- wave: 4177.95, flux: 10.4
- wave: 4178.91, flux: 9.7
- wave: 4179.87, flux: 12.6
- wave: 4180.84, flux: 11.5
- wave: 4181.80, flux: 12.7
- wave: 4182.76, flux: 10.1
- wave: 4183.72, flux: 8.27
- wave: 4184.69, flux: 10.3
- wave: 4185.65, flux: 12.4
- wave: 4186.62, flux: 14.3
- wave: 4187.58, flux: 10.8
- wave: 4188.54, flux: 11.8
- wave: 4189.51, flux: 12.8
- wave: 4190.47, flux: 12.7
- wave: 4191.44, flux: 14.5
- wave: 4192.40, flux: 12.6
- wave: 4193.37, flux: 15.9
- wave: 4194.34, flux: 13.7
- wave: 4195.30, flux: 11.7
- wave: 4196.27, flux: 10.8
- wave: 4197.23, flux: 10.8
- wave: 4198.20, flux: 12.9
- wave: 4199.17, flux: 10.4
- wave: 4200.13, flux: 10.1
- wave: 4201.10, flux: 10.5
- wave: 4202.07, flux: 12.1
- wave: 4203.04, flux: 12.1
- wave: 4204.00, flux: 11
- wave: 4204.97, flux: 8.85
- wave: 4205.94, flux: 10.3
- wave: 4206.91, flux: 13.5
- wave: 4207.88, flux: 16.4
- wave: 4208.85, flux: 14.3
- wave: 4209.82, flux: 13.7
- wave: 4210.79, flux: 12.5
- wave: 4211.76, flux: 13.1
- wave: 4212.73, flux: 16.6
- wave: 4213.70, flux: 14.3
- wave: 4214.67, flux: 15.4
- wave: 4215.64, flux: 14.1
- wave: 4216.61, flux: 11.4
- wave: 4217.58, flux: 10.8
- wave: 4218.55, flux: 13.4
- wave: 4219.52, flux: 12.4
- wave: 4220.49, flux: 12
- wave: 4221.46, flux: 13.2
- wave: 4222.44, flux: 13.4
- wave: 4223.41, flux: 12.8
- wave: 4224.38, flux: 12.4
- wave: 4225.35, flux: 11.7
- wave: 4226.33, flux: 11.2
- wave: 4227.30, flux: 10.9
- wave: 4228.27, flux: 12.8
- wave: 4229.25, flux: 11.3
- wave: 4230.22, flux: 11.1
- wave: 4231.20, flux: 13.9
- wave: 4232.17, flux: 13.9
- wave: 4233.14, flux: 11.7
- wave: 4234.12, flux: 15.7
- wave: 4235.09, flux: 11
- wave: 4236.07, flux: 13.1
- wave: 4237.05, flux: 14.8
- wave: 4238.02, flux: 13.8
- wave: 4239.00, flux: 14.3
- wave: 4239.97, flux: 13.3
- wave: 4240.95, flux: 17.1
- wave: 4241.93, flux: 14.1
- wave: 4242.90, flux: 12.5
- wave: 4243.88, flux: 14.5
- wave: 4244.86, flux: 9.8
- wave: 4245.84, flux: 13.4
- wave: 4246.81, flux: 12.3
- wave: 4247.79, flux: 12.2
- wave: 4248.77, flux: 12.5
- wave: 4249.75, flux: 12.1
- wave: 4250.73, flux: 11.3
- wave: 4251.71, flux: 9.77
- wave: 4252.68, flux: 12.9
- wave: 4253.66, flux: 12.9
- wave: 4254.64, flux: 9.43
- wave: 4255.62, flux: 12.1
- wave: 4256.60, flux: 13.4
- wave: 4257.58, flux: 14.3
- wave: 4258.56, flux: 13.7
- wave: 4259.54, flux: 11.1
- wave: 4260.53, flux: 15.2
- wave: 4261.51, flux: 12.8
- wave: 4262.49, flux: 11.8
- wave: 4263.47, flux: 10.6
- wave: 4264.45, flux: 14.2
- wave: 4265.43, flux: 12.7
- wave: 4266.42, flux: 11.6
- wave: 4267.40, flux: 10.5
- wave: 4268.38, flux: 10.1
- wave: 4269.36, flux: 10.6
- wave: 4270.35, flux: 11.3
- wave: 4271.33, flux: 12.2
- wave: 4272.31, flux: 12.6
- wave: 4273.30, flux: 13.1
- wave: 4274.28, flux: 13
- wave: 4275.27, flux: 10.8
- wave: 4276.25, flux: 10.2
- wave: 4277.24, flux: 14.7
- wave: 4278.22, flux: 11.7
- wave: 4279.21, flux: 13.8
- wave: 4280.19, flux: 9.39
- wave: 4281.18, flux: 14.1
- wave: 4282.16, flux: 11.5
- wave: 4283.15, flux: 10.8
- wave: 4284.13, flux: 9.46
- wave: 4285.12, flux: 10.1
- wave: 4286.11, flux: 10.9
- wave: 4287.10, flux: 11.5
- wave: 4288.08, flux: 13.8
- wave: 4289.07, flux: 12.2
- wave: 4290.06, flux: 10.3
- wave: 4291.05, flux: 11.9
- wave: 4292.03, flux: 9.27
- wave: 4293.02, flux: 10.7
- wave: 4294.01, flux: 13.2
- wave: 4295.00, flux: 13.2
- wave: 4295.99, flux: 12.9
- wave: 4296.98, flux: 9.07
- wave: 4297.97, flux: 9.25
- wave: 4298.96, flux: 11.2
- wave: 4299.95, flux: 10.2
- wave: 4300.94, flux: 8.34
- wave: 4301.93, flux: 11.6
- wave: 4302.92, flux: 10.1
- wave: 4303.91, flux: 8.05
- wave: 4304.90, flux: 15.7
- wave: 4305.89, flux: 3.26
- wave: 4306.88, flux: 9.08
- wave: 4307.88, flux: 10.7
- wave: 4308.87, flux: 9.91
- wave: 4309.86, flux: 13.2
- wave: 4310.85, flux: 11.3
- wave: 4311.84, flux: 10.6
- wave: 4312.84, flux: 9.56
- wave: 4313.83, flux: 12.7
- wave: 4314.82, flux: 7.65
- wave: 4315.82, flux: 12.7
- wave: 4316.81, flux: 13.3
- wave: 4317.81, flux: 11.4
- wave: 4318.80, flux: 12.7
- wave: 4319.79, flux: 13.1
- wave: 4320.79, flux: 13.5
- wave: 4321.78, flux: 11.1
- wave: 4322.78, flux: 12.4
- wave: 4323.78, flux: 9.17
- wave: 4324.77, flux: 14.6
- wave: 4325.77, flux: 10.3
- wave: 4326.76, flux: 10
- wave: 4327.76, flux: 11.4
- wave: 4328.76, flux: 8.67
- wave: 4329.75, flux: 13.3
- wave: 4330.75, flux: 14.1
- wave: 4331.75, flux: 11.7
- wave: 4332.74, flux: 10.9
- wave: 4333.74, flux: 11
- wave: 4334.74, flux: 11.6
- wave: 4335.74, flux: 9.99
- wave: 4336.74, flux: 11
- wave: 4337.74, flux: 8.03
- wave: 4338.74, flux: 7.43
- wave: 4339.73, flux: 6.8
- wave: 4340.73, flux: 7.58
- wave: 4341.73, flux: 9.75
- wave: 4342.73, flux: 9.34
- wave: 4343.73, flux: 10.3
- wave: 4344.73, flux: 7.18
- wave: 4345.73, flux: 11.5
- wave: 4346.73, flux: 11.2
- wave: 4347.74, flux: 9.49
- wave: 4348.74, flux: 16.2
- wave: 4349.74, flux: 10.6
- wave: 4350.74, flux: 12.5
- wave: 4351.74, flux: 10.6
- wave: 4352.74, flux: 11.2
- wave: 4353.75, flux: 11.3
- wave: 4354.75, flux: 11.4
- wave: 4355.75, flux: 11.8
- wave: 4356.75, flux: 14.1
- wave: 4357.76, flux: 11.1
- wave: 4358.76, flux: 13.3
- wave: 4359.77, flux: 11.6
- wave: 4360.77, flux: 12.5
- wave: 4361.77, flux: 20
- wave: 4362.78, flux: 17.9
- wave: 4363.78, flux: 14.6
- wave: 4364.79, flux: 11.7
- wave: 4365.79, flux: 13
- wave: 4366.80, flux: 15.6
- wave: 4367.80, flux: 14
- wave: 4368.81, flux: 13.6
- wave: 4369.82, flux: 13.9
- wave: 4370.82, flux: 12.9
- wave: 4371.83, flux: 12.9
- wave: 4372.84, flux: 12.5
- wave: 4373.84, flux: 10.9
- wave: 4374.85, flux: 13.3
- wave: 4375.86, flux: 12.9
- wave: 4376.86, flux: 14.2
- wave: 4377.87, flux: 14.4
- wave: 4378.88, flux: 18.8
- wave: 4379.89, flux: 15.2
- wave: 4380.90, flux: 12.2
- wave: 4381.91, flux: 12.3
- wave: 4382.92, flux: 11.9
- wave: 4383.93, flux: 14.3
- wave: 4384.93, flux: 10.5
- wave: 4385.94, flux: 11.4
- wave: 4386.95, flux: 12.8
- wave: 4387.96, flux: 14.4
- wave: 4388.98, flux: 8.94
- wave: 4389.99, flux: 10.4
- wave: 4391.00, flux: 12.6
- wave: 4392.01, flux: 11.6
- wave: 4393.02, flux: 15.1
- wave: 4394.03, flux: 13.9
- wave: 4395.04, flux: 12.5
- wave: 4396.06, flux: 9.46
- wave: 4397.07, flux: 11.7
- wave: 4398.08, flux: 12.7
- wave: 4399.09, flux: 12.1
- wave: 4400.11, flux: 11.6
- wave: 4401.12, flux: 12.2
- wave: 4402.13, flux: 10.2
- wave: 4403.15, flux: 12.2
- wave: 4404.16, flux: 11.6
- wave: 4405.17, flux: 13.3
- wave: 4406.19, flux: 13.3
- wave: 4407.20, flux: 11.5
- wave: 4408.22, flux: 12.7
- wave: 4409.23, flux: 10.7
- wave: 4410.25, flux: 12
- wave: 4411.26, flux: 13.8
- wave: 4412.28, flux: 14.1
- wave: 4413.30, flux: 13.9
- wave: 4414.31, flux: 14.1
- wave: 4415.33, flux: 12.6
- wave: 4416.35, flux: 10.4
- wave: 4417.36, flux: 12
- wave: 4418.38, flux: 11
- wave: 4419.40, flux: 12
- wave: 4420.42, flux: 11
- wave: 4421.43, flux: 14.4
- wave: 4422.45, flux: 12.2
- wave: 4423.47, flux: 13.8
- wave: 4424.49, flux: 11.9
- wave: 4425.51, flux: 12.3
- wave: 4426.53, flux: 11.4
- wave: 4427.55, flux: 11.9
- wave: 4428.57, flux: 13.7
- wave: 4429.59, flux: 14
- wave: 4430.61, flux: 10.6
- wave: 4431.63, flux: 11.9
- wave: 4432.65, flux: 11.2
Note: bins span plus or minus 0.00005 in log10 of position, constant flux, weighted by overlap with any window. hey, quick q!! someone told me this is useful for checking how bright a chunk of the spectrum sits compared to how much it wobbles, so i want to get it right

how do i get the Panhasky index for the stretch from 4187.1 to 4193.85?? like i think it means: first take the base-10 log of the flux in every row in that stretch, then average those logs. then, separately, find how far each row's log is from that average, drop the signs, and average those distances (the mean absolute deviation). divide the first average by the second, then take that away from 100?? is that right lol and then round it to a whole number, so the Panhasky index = 72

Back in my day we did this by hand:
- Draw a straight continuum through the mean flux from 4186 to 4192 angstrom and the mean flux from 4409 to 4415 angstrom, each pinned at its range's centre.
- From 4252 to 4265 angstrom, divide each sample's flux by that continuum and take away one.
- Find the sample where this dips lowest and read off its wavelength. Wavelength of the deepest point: 4254.64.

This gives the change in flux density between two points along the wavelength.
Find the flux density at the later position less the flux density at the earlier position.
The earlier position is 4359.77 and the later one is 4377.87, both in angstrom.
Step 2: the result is 2.8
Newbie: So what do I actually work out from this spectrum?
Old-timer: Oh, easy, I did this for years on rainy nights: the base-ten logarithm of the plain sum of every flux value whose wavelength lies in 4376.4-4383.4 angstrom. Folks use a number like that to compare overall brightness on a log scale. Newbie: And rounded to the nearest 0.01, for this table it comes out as 2.00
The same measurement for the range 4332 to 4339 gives 1.84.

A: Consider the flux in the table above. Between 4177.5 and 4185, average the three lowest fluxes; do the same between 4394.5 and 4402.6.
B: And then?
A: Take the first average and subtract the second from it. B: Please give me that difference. -1.1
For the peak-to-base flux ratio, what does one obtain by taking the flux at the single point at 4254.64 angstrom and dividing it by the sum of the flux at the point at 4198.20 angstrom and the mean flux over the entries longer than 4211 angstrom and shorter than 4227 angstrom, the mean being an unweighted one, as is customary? 0.36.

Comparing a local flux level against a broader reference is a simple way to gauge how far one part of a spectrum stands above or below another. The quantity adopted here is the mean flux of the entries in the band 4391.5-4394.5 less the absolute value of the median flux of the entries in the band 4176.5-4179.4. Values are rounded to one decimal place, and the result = 3.1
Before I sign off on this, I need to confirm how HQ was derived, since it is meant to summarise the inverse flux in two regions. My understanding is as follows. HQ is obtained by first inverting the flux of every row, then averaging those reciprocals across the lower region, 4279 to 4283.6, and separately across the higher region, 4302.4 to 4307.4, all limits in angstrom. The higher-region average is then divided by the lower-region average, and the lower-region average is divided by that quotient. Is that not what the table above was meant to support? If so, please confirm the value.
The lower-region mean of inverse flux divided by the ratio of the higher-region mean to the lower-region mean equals 0.05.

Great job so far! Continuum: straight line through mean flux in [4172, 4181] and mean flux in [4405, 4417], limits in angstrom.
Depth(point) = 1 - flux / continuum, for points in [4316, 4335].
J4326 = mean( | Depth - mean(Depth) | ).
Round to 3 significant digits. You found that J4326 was 0.109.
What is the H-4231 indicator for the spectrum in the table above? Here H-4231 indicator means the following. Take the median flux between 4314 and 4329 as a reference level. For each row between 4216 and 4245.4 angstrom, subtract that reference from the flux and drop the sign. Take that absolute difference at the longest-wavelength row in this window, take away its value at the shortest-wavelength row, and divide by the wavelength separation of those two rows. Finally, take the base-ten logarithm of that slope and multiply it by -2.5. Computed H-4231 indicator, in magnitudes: 3.1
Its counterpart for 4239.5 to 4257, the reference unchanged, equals 5.6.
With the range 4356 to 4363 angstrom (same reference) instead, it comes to 0.5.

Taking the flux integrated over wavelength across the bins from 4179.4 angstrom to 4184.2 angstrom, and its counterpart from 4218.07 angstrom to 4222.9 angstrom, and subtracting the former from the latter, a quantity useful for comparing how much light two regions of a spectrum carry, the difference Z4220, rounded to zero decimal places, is 9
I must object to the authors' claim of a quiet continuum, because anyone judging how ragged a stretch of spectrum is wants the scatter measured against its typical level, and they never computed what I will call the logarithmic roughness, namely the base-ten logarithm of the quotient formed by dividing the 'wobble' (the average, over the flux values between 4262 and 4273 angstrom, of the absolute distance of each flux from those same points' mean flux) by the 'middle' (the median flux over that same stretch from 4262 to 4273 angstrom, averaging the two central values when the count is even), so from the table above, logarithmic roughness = -1.09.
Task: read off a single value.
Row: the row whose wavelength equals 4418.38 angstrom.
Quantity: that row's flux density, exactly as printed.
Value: 11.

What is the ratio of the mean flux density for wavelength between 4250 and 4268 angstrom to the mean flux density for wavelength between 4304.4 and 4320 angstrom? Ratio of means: 1.1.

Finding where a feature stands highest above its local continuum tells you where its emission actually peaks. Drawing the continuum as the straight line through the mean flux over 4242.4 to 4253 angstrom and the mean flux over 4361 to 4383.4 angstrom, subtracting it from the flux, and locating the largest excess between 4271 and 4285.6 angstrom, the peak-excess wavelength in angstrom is 4277.24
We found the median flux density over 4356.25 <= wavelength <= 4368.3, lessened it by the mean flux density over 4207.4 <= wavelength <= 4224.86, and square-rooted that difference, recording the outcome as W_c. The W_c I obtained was 0.44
